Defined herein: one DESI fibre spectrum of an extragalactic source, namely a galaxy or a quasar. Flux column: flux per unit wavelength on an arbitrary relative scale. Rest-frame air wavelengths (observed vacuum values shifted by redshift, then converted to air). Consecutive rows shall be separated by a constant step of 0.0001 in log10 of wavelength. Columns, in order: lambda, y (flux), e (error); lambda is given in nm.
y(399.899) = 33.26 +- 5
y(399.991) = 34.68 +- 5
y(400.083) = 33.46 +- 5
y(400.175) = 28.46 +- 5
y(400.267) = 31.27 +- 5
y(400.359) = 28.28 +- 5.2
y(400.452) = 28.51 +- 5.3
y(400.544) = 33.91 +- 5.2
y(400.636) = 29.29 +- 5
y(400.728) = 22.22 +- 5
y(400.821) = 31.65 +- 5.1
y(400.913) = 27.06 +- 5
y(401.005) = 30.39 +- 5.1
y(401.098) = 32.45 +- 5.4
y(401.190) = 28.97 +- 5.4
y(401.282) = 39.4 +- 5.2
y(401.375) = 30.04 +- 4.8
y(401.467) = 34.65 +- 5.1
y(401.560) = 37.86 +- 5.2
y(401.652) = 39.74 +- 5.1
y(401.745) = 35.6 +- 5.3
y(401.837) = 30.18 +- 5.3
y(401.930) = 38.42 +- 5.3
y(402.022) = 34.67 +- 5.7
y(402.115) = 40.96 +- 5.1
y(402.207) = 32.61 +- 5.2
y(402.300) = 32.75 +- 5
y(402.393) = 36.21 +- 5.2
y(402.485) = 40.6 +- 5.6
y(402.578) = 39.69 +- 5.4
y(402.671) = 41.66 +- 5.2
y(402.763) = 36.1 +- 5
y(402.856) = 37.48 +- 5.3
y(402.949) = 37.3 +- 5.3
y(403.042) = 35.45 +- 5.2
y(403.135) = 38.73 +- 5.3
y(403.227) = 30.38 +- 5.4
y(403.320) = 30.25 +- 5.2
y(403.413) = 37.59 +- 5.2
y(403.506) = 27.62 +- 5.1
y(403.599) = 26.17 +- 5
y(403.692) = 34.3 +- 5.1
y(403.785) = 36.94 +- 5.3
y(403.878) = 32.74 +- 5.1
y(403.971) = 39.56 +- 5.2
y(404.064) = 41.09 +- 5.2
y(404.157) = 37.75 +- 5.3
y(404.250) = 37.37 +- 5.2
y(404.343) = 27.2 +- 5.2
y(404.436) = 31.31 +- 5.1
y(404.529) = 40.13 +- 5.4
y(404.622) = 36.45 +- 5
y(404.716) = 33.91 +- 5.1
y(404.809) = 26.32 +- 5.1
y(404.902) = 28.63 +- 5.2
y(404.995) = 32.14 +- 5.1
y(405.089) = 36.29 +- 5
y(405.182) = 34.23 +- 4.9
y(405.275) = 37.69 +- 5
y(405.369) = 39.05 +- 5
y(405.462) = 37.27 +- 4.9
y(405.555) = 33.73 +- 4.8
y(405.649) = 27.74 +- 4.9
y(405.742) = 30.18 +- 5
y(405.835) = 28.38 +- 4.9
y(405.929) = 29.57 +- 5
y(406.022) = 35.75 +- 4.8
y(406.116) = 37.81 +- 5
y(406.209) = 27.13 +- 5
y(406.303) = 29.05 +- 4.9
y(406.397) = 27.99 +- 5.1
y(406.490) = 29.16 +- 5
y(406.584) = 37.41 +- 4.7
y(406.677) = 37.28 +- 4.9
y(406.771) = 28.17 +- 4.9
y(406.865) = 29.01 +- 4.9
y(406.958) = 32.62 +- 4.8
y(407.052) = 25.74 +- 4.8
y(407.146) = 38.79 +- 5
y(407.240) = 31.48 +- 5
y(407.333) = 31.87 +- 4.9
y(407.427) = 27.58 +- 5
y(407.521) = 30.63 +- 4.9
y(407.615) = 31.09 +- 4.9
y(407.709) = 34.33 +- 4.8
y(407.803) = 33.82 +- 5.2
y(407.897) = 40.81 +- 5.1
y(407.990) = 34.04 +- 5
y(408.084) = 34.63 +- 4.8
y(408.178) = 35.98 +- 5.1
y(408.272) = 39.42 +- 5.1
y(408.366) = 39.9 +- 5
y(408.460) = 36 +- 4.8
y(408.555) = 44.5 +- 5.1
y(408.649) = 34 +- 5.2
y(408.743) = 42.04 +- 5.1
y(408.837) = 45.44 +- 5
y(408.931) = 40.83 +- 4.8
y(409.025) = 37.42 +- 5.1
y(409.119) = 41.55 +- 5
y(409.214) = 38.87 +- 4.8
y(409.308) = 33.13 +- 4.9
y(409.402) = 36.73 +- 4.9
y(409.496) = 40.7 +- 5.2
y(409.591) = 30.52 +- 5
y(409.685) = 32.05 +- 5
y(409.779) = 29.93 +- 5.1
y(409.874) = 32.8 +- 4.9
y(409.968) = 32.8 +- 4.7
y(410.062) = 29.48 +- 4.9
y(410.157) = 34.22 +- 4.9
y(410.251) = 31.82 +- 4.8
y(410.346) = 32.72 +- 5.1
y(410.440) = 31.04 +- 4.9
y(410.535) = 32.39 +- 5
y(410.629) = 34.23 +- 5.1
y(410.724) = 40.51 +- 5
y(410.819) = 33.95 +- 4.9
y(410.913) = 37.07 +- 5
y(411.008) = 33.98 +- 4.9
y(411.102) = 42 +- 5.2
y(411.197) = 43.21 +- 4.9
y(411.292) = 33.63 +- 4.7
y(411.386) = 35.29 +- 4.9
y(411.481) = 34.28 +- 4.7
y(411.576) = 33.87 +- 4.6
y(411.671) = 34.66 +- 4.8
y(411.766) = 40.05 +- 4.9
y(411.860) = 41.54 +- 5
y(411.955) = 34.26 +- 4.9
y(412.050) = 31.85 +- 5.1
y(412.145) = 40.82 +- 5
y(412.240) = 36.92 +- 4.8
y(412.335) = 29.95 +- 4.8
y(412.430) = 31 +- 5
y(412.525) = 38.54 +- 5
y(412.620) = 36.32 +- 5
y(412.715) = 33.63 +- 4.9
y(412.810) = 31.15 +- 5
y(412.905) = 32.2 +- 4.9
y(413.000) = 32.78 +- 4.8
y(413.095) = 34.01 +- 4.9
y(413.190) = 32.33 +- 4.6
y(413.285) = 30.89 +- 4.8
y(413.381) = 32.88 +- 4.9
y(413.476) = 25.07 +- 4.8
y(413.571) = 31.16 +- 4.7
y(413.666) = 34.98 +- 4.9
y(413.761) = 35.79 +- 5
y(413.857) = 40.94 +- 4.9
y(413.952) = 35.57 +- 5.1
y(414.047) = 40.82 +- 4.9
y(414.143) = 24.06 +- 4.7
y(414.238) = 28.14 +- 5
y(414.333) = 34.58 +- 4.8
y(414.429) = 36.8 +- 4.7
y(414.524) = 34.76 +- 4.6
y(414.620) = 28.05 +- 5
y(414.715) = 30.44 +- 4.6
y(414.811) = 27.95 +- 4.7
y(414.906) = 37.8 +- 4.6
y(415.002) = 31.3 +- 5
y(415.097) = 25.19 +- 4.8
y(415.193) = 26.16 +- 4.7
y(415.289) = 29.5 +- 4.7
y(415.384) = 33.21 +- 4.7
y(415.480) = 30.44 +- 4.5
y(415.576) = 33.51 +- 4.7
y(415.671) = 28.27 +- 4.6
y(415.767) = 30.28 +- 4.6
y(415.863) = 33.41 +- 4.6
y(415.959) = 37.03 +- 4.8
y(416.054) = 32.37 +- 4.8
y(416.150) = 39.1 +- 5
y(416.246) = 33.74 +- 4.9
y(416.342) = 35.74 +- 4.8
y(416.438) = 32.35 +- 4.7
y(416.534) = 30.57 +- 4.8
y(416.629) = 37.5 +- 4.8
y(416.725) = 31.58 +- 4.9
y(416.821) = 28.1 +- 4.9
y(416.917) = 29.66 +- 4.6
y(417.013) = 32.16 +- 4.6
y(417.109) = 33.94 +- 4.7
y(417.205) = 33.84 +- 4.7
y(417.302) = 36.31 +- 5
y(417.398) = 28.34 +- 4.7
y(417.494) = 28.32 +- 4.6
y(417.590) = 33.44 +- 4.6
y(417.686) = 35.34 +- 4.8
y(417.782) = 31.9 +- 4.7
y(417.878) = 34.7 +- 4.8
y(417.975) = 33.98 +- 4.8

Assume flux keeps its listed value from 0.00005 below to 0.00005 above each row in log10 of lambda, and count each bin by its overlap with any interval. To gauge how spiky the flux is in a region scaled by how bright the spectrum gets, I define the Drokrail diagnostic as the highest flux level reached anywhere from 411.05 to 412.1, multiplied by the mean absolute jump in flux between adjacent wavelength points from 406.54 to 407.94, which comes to 185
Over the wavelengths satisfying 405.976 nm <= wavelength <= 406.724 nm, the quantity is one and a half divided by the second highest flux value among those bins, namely 0.0401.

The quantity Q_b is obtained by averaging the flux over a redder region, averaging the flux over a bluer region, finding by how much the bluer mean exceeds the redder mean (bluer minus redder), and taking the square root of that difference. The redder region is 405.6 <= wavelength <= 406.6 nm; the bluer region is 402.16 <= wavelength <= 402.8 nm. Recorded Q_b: 2.5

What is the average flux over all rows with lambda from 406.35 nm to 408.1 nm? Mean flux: 32.4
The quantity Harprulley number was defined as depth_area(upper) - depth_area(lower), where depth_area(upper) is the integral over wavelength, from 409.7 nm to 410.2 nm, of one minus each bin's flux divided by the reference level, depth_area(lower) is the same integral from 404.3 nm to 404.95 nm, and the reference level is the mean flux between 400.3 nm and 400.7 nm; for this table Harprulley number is 0.01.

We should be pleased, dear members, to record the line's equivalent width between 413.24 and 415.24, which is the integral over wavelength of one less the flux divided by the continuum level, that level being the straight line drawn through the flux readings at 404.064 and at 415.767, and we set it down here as -0.02 nm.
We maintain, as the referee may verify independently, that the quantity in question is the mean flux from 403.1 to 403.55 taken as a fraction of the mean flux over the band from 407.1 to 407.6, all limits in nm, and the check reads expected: 1.03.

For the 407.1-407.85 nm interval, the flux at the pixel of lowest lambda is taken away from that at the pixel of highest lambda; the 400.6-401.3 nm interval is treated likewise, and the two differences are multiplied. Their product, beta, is -50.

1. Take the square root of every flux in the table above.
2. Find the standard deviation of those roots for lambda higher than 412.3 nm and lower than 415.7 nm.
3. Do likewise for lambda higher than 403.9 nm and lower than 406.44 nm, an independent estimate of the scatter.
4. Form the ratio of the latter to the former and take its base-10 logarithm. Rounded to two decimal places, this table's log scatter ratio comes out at 0.04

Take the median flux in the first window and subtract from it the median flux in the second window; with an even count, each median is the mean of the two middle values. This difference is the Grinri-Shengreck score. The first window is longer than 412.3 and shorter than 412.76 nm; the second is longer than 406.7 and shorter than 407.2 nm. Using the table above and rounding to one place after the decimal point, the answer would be 4.6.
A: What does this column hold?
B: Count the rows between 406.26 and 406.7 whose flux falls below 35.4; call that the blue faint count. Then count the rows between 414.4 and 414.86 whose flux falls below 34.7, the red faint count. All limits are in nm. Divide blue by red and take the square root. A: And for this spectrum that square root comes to 1.0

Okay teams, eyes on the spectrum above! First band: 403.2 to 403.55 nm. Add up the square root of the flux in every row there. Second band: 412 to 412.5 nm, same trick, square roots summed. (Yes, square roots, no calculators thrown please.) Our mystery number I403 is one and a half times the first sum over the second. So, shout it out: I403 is 1.2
